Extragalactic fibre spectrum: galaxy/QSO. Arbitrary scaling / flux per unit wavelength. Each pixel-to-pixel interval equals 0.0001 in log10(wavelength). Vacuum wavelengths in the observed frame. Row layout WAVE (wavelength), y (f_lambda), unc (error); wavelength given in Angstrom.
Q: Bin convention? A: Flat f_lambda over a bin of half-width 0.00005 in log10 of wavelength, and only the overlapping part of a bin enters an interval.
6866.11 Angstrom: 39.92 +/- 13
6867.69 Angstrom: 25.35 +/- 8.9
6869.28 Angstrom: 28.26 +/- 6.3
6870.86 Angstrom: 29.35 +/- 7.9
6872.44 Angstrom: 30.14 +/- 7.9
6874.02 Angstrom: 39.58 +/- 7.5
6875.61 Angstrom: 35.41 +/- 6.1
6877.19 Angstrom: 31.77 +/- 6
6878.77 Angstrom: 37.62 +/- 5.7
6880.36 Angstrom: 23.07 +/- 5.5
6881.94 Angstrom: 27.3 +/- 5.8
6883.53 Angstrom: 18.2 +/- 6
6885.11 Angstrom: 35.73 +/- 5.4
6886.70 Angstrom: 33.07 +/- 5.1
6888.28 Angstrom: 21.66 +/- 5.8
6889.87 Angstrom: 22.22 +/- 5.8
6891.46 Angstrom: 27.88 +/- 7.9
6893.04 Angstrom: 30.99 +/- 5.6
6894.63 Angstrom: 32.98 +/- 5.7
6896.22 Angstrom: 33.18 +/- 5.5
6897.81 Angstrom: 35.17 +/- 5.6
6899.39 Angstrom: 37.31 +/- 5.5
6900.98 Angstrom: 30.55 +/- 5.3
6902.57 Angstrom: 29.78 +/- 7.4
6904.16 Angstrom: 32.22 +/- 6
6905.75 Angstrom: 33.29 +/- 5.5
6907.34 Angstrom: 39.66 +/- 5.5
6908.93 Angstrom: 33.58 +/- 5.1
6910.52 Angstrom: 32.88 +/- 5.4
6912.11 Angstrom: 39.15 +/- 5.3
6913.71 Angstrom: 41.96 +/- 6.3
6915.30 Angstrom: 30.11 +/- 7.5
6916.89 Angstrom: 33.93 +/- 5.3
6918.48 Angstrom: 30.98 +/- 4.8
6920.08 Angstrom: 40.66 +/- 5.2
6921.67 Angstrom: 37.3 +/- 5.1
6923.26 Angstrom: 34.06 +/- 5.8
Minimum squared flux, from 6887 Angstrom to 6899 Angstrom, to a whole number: 469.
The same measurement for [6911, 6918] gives 907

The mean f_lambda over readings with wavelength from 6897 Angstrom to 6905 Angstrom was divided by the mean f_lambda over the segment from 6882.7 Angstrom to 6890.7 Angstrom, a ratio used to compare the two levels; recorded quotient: 1.26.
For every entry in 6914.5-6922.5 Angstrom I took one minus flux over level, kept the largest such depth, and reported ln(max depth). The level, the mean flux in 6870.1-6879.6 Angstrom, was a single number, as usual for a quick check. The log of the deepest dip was -2.2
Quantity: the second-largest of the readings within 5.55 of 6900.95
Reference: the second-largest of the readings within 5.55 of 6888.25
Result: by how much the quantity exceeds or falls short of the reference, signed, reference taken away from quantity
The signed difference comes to 2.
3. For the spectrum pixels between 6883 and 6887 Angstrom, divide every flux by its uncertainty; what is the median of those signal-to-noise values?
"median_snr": 6.5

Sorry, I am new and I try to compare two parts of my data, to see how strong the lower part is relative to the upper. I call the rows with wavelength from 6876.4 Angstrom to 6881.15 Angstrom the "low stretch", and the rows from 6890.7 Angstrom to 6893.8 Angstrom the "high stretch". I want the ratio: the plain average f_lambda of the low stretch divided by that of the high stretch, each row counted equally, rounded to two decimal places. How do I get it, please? 1.05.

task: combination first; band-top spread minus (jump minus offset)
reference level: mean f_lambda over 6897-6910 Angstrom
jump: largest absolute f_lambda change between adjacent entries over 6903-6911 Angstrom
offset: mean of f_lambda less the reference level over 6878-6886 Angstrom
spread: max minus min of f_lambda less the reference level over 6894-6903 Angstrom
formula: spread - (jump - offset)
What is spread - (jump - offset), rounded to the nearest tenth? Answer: -4.4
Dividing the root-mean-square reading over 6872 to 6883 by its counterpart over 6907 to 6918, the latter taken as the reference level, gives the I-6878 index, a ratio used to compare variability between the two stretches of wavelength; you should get 0.902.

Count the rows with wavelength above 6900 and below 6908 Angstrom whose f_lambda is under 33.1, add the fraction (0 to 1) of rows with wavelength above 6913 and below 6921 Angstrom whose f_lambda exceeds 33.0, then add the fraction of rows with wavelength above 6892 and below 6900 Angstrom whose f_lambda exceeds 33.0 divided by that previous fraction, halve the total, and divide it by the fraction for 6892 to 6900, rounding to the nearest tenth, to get 3.8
